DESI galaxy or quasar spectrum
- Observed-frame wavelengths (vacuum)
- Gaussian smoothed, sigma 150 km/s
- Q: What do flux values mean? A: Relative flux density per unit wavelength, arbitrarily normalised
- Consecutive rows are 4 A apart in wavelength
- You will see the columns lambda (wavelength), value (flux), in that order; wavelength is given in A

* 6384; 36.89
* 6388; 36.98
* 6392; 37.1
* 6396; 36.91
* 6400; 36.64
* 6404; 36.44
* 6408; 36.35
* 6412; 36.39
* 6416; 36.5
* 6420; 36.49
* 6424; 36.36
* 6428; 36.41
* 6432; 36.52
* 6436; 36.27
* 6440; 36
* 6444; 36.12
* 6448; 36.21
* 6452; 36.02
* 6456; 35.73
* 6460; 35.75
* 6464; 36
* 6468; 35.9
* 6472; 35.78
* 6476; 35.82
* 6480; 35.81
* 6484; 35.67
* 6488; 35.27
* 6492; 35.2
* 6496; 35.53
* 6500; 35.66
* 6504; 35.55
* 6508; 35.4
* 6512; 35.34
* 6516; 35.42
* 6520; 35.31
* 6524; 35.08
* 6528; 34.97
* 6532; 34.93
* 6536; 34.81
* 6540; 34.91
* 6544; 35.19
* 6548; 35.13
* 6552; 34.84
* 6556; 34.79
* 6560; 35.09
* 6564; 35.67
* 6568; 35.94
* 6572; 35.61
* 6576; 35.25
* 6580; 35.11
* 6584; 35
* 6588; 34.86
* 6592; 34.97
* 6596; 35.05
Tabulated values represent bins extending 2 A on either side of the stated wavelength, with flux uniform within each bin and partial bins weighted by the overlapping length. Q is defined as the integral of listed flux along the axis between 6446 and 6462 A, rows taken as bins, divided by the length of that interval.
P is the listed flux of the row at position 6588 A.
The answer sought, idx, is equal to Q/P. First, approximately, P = 34.86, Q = 35.9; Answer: 1.03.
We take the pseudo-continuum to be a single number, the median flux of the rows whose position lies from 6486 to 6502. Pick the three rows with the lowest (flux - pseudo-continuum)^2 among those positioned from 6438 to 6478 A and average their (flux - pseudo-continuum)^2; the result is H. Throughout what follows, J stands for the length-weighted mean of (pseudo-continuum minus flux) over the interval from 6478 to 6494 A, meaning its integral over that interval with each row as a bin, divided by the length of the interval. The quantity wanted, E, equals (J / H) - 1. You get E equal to -1.7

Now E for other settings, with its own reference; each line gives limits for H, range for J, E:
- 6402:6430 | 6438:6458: -1.7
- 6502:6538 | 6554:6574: -16.0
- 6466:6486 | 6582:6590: 2.7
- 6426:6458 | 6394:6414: -5.0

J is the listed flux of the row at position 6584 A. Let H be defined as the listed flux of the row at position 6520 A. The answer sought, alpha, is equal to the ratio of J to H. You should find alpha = 0.99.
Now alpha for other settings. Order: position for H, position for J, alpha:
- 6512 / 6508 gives 1.00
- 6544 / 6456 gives 1.02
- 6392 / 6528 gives 0.94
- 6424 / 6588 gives 0.96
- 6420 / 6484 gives 0.98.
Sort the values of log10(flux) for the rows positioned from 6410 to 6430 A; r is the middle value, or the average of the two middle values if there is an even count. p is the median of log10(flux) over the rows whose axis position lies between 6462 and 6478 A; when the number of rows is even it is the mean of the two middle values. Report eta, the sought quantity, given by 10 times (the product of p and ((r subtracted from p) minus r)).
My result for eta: -24.4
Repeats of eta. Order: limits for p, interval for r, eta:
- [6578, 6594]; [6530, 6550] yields -23.8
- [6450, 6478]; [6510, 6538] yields -23.9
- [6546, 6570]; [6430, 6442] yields -24.3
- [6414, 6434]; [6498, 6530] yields -24.0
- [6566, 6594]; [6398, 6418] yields -24.4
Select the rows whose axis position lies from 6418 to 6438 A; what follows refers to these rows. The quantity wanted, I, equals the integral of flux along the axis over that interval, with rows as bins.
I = 728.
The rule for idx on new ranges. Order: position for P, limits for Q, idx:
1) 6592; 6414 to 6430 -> 1.04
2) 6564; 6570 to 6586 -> 0.99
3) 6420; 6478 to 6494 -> 0.97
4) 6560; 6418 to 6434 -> 1.04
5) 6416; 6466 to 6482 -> 0.98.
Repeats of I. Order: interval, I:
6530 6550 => 700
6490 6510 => 709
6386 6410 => 882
